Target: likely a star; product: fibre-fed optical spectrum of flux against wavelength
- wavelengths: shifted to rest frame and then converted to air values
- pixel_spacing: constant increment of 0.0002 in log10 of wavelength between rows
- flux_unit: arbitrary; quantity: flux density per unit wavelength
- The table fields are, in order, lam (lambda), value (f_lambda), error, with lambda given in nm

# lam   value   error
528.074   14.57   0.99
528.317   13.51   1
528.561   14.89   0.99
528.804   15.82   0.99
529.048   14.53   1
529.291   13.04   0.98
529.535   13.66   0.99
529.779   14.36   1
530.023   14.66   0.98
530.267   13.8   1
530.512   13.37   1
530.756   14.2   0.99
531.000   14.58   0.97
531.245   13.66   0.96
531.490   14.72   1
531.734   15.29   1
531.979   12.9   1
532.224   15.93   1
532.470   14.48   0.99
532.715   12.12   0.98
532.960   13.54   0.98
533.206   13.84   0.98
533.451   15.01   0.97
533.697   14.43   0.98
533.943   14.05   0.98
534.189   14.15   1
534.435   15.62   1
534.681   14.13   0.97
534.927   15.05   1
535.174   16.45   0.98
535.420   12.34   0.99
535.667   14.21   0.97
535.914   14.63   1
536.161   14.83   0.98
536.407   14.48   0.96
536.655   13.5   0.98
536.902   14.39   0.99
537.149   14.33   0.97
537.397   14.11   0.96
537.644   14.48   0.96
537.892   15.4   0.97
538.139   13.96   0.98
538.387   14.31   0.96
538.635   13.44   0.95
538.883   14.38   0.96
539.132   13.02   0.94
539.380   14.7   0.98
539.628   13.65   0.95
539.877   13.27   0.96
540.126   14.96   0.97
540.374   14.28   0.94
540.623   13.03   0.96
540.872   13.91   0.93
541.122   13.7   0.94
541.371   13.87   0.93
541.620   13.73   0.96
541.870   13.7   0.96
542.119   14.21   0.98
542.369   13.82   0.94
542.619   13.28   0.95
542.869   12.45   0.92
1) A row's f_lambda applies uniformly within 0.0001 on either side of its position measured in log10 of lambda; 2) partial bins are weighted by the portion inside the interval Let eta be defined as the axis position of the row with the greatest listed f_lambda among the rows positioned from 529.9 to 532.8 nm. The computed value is 532.224 nm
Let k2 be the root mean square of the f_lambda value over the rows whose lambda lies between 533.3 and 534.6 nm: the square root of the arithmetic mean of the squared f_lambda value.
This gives 14.7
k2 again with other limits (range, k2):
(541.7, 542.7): 13.8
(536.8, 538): 14.5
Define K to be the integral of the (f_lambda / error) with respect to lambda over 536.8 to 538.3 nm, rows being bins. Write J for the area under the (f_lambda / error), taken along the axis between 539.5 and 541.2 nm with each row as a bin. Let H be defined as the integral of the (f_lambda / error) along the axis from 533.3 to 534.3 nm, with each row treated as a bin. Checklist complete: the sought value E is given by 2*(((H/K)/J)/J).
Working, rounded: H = 15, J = 25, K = 22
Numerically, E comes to 0.002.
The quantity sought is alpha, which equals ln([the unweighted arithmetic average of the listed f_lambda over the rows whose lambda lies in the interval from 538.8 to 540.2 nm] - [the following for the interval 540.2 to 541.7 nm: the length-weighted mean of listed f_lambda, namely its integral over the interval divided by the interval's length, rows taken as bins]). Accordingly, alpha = -1.62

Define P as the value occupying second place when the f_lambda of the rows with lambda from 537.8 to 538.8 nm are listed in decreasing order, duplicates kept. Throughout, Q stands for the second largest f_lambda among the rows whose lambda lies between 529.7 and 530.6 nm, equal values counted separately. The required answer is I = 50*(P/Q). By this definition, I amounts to 50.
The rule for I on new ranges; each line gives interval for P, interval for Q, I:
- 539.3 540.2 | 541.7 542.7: 53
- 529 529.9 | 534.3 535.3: 46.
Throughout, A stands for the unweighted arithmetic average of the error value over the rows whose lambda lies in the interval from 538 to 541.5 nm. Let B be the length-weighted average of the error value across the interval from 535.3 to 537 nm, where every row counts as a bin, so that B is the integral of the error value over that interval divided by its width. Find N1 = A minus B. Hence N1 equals -0.027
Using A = 0.954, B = 0.981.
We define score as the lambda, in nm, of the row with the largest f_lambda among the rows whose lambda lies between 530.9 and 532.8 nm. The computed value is 532.224 nm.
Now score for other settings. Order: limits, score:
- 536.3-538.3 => 537.892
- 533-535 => 534.435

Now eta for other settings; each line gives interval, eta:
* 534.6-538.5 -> 535.174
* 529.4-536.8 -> 535.174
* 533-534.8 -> 534.435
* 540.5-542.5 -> 542.119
